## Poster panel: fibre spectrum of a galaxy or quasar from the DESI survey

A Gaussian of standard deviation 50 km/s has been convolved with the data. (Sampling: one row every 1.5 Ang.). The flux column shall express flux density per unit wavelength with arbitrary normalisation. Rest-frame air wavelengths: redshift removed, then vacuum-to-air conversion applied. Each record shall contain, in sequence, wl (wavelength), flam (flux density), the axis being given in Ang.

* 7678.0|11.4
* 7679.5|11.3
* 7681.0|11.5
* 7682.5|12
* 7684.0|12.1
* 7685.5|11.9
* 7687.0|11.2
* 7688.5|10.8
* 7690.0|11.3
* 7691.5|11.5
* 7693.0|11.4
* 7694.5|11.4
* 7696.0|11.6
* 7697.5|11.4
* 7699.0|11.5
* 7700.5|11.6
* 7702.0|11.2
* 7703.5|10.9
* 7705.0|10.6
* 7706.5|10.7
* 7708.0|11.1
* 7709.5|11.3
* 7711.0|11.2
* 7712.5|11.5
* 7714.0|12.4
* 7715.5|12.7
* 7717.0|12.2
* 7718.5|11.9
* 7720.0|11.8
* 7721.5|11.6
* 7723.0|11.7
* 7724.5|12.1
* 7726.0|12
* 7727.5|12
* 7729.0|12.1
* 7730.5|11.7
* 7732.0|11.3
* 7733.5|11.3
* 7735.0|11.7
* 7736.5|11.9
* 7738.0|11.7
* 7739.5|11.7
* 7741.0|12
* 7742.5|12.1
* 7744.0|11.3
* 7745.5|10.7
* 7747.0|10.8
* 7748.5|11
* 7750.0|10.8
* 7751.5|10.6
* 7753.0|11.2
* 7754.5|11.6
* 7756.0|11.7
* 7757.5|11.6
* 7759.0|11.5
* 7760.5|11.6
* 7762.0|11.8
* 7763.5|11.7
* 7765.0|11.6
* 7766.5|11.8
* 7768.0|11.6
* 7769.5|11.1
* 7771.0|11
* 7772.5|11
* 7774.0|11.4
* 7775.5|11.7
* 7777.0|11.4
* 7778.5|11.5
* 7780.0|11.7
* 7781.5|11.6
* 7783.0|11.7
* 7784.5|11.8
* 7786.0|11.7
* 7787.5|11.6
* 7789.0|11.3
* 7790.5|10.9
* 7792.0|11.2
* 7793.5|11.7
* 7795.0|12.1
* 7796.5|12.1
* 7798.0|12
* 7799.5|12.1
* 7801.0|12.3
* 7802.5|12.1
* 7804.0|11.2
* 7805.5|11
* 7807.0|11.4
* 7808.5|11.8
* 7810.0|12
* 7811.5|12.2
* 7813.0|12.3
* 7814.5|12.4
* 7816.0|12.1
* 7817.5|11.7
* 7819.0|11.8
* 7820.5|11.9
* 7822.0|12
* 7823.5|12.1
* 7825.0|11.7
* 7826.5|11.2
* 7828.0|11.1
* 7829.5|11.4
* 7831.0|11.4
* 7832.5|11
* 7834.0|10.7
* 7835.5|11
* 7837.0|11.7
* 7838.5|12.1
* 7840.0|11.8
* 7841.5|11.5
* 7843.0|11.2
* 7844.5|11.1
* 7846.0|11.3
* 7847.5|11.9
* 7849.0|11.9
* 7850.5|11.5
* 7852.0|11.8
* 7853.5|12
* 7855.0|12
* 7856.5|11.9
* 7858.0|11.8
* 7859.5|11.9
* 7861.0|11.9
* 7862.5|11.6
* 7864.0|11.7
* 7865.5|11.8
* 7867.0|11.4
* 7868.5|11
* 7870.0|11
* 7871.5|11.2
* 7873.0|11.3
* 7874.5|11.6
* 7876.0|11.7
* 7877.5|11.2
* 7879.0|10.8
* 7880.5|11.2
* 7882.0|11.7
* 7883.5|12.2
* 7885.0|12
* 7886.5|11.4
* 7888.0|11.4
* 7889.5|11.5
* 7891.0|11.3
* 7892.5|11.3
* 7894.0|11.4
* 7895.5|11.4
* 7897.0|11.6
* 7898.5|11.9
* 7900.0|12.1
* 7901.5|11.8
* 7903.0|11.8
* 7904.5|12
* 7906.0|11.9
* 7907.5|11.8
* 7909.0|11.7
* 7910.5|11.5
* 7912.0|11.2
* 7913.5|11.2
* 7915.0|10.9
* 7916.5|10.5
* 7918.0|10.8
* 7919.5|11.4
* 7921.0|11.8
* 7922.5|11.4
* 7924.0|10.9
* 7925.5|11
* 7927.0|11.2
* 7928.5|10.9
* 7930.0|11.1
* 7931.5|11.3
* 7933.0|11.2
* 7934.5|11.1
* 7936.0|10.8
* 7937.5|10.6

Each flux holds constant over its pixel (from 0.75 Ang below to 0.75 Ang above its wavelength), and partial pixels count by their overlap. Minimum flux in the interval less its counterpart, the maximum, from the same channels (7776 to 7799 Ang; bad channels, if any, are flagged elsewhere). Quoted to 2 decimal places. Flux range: -1.20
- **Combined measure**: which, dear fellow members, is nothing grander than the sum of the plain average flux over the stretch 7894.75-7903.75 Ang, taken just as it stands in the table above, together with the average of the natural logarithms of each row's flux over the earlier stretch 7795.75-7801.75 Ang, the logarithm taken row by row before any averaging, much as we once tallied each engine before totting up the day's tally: 14.3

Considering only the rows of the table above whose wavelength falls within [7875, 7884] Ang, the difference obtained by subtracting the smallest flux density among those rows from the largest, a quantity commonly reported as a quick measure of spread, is 1.4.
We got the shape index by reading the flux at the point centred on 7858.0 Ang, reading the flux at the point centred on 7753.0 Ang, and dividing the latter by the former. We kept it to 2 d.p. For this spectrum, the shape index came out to 0.95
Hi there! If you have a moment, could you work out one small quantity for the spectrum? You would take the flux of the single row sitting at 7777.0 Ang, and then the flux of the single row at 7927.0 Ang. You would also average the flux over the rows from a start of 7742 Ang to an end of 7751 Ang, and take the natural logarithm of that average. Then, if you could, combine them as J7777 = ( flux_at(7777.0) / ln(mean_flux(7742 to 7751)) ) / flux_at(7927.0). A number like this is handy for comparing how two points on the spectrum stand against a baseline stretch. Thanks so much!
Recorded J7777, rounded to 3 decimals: 0.423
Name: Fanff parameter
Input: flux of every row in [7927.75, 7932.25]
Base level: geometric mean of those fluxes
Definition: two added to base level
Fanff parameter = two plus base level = 13.1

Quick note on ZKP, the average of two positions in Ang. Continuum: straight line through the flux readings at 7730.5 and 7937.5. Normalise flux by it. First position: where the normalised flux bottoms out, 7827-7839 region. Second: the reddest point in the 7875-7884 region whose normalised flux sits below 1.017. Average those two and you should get 7856.5 Ang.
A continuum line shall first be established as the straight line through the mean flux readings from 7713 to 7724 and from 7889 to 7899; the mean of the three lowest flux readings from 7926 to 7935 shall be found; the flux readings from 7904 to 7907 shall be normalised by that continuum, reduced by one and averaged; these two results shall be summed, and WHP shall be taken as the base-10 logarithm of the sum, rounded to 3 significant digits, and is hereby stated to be 1.04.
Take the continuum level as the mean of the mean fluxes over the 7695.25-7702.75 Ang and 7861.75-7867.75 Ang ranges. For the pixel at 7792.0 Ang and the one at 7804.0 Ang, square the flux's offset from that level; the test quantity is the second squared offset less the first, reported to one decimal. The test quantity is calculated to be 0.0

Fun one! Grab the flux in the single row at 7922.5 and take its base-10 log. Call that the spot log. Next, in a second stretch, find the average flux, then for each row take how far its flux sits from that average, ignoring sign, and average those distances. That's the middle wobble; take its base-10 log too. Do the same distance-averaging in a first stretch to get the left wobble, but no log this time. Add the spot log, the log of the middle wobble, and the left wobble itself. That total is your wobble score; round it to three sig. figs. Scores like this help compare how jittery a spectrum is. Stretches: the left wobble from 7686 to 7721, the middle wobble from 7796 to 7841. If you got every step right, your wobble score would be 1.02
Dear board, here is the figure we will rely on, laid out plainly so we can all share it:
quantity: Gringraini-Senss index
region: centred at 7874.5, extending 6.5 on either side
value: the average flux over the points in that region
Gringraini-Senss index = 11.2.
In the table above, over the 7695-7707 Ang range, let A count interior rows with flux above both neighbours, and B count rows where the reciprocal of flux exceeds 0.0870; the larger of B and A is 5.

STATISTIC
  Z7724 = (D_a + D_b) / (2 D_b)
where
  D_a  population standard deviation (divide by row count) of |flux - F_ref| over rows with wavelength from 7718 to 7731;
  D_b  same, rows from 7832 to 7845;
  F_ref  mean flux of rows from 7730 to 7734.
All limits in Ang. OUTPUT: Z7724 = 0.95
